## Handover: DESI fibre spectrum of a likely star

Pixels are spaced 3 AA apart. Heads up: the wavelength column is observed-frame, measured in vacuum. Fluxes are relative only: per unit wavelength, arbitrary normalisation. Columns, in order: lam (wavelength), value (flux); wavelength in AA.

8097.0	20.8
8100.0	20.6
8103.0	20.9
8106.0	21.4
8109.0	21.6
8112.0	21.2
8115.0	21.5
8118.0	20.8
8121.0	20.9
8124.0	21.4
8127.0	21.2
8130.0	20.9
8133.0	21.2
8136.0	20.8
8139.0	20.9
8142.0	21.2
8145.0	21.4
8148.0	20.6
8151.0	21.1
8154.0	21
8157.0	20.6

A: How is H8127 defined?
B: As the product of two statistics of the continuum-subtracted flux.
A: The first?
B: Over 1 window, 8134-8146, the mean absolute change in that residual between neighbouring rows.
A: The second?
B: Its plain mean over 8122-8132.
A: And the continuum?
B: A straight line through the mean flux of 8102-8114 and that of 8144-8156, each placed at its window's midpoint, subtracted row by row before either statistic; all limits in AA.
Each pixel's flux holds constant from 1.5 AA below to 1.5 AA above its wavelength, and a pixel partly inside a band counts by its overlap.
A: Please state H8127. 0.00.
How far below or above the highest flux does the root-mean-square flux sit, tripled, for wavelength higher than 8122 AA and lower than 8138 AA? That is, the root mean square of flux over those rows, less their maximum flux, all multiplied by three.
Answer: -0.90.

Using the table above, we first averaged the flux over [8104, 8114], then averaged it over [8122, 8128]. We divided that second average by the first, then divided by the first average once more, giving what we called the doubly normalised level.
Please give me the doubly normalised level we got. 0.0465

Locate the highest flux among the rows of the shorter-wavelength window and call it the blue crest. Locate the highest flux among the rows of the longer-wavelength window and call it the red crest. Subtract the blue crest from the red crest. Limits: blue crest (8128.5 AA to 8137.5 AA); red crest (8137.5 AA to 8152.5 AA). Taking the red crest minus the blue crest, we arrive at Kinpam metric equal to 0.20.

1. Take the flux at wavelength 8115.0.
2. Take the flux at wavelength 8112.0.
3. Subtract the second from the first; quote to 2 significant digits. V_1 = 0.30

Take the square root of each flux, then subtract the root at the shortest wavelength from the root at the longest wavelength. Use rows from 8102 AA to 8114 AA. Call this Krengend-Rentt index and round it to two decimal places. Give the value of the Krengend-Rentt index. 0.03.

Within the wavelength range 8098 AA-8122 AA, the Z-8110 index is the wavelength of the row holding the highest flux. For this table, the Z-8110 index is 8109.0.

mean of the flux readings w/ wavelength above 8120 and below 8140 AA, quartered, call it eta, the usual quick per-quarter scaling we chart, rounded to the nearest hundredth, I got 5.26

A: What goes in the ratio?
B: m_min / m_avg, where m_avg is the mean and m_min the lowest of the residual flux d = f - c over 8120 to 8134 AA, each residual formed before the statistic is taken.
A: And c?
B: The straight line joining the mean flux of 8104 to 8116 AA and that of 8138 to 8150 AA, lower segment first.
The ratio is 4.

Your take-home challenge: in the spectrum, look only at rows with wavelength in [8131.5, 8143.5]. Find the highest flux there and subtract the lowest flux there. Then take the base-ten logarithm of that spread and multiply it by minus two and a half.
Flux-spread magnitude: 1.0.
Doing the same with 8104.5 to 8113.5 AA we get 1.0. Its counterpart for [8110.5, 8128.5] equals 0.4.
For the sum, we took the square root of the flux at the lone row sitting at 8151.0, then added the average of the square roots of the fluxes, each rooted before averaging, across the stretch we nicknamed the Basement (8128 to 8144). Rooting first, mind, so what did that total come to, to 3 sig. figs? 9.18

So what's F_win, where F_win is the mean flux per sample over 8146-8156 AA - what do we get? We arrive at 20.9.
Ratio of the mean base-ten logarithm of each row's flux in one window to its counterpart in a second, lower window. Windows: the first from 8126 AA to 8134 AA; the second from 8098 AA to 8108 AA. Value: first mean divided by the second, 1.002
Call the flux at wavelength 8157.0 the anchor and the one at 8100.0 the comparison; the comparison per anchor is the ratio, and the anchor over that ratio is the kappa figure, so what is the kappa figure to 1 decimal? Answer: 20.6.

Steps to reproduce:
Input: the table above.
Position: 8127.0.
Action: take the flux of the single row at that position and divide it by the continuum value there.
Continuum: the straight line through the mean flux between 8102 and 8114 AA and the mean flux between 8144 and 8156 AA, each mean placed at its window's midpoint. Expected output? 1.00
